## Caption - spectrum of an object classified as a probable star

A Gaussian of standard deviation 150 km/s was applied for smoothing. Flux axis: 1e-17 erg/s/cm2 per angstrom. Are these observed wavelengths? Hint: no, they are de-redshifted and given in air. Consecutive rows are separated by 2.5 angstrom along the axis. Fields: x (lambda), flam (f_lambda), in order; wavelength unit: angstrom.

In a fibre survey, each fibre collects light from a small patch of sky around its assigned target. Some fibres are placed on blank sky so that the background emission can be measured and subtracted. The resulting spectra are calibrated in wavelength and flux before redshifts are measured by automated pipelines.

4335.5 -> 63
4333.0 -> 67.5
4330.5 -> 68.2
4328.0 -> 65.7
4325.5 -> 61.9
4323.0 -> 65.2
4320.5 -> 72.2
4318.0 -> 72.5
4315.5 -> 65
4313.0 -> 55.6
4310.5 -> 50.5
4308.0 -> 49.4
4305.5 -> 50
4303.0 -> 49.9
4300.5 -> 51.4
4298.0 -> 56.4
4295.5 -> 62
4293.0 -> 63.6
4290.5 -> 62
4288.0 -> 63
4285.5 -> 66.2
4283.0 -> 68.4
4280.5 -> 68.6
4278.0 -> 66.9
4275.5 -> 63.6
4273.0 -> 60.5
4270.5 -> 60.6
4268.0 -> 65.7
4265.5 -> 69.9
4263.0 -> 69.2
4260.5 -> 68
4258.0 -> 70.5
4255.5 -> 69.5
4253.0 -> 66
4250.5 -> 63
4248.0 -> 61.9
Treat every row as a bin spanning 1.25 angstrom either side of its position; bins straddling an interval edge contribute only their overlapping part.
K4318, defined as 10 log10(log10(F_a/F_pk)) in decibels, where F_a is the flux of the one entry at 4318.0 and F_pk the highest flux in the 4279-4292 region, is -16.2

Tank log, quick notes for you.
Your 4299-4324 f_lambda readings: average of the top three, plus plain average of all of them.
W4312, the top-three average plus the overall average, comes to 128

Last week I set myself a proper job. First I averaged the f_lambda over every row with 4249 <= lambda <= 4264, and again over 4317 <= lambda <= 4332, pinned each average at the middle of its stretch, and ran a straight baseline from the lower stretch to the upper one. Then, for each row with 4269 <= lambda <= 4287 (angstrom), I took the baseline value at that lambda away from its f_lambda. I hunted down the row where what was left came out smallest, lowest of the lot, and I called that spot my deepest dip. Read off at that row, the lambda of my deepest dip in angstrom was 4273.0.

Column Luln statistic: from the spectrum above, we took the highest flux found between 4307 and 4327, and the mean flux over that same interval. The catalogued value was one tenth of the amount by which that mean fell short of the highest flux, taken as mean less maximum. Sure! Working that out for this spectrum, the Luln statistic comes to -1.1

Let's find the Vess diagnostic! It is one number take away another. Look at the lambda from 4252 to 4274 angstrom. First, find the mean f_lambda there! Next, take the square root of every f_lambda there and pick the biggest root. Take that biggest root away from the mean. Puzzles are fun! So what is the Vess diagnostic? 58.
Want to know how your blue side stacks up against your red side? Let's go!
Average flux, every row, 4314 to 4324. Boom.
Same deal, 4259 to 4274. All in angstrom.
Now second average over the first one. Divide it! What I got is 0.96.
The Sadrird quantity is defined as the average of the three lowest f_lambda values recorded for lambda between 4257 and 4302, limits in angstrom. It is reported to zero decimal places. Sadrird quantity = 56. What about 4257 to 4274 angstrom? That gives 62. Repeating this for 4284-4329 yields 50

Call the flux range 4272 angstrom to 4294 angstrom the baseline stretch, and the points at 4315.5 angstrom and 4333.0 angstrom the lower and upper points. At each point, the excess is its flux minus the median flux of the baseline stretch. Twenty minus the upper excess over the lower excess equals 17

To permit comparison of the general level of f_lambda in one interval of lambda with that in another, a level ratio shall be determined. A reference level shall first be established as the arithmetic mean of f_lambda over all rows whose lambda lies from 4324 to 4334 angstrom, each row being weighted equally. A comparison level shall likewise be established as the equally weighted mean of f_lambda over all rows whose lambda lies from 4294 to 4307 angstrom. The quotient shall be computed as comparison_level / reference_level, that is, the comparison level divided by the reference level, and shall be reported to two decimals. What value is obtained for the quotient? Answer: 0.82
